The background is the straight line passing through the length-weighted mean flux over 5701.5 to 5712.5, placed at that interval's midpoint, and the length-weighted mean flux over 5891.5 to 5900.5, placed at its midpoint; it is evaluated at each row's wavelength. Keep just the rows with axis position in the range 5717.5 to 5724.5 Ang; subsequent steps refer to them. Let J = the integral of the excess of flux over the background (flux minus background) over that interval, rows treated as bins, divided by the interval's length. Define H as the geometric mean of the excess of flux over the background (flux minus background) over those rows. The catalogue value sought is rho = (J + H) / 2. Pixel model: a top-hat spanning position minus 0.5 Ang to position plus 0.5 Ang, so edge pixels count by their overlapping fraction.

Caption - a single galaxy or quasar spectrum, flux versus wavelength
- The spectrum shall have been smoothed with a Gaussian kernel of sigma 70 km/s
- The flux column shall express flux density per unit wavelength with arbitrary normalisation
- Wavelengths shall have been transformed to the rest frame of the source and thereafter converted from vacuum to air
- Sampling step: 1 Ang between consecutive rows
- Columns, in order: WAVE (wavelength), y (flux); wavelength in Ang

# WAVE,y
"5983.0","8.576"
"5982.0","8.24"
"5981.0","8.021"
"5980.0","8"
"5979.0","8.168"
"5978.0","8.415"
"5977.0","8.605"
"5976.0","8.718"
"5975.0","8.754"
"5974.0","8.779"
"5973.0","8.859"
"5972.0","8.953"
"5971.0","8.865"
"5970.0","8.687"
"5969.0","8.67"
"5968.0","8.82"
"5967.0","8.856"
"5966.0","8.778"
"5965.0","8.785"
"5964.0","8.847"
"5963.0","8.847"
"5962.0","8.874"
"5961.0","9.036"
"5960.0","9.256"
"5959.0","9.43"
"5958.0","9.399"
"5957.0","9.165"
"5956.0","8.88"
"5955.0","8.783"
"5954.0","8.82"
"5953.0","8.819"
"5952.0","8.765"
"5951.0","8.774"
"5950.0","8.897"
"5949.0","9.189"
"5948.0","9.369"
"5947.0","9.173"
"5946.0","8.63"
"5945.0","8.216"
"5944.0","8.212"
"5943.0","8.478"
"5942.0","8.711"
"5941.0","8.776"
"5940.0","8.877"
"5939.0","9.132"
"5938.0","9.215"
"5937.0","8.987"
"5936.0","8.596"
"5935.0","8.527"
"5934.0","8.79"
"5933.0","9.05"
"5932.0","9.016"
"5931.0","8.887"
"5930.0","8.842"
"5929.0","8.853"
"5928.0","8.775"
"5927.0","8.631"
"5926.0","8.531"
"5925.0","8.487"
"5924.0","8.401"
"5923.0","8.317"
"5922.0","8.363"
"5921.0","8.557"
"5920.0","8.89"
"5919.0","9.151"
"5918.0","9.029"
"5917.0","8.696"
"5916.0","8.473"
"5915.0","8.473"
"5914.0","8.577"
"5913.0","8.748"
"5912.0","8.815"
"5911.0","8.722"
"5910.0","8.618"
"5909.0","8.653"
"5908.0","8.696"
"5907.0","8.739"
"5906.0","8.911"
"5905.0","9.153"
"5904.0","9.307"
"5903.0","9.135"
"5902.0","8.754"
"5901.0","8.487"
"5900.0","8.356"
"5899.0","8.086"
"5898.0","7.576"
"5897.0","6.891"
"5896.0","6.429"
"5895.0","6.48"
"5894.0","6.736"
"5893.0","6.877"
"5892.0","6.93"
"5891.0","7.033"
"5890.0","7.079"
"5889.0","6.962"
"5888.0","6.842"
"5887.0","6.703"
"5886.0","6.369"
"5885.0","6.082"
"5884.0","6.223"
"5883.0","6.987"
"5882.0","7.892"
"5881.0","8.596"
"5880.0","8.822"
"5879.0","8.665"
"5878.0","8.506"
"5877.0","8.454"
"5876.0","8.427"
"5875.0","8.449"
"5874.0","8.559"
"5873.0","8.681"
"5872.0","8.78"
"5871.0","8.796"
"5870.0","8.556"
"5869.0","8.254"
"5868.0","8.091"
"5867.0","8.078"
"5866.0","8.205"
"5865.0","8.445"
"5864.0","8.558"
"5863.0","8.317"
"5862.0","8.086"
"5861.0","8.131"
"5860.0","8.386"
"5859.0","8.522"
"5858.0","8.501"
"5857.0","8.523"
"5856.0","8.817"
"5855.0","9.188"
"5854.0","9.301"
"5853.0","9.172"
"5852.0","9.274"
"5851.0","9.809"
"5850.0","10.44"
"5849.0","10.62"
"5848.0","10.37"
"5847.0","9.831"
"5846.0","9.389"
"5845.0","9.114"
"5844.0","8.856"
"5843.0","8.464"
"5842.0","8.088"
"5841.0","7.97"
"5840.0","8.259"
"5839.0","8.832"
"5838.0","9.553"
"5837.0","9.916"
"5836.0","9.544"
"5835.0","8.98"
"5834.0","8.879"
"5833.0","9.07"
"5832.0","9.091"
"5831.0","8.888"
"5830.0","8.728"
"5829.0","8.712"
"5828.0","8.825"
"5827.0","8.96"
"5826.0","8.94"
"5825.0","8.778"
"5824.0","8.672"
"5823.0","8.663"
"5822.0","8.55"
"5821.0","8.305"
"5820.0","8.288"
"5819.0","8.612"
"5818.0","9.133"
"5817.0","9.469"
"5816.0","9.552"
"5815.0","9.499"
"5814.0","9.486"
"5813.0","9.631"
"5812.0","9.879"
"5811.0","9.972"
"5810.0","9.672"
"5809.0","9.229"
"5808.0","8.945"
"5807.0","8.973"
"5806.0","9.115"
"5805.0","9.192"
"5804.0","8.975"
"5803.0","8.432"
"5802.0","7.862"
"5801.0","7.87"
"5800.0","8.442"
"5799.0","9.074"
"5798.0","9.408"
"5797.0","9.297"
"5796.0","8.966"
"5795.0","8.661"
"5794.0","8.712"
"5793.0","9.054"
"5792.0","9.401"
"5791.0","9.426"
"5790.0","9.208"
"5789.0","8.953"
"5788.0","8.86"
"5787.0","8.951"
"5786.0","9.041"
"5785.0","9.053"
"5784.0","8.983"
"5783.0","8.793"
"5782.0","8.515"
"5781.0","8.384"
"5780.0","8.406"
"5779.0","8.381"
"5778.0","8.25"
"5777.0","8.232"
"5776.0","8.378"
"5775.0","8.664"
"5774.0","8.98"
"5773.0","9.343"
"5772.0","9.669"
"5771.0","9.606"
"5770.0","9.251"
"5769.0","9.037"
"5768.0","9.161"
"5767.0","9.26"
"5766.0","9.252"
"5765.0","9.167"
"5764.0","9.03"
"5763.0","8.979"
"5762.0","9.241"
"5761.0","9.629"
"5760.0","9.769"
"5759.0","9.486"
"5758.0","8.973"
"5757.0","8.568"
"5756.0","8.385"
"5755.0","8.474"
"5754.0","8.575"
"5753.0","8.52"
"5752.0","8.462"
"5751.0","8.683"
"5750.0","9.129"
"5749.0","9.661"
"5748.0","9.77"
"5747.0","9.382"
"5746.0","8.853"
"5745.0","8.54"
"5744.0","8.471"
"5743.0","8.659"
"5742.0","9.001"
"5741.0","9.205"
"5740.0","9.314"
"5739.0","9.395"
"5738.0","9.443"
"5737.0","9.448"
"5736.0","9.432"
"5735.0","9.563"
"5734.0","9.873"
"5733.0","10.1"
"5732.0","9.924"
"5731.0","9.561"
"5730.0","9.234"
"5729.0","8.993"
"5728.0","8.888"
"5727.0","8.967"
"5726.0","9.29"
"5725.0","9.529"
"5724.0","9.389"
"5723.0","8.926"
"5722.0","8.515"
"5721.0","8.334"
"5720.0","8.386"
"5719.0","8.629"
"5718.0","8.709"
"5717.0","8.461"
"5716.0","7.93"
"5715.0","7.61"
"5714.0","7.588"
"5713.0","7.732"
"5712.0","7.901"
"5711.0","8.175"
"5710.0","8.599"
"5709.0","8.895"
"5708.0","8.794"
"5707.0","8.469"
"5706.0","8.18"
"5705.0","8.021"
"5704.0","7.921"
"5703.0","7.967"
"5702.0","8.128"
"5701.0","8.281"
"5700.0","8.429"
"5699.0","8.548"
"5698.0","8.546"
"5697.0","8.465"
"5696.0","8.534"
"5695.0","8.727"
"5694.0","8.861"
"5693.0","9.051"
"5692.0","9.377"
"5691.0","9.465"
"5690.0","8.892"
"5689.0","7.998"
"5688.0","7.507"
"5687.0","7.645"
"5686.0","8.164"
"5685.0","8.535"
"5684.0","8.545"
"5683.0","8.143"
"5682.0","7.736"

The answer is 0.45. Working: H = 0.40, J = 0.50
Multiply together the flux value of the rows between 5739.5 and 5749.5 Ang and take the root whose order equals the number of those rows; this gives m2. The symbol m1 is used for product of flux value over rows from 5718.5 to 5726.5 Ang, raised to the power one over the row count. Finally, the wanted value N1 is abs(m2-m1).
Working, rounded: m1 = 8.9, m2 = 9.08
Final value 0.21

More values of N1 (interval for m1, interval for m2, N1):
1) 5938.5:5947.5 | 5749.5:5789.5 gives 0.22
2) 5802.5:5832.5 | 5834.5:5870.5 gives 0.16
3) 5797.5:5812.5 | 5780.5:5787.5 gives 0.17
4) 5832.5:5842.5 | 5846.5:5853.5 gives 1.03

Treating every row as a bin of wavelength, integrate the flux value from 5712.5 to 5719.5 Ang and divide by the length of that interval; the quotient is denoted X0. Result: 8.09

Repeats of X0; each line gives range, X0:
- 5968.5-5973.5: 8.81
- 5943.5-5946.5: 8.35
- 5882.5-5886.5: 6.42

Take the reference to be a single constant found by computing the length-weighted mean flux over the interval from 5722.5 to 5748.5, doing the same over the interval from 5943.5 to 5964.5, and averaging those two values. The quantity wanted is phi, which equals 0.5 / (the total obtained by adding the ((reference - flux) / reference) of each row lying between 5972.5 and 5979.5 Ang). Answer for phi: 1.34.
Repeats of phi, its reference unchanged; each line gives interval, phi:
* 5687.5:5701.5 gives 0.68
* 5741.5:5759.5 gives 1.09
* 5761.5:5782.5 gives 1.17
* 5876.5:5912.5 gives 0.10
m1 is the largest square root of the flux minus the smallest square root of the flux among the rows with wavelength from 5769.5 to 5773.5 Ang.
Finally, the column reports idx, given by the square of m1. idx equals 0.005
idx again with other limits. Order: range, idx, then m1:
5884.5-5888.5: 0.022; 0.15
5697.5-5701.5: 0.002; 0.05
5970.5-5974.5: 0.001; 0.03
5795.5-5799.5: 0.005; 0.07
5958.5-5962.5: 0.008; 0.09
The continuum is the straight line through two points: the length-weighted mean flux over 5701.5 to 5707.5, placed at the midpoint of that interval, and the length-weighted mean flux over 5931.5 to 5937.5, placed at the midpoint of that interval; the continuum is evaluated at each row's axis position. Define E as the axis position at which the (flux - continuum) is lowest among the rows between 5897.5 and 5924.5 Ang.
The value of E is 5898.0 Ang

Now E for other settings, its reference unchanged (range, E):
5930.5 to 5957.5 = 5944.0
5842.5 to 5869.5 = 5867.0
